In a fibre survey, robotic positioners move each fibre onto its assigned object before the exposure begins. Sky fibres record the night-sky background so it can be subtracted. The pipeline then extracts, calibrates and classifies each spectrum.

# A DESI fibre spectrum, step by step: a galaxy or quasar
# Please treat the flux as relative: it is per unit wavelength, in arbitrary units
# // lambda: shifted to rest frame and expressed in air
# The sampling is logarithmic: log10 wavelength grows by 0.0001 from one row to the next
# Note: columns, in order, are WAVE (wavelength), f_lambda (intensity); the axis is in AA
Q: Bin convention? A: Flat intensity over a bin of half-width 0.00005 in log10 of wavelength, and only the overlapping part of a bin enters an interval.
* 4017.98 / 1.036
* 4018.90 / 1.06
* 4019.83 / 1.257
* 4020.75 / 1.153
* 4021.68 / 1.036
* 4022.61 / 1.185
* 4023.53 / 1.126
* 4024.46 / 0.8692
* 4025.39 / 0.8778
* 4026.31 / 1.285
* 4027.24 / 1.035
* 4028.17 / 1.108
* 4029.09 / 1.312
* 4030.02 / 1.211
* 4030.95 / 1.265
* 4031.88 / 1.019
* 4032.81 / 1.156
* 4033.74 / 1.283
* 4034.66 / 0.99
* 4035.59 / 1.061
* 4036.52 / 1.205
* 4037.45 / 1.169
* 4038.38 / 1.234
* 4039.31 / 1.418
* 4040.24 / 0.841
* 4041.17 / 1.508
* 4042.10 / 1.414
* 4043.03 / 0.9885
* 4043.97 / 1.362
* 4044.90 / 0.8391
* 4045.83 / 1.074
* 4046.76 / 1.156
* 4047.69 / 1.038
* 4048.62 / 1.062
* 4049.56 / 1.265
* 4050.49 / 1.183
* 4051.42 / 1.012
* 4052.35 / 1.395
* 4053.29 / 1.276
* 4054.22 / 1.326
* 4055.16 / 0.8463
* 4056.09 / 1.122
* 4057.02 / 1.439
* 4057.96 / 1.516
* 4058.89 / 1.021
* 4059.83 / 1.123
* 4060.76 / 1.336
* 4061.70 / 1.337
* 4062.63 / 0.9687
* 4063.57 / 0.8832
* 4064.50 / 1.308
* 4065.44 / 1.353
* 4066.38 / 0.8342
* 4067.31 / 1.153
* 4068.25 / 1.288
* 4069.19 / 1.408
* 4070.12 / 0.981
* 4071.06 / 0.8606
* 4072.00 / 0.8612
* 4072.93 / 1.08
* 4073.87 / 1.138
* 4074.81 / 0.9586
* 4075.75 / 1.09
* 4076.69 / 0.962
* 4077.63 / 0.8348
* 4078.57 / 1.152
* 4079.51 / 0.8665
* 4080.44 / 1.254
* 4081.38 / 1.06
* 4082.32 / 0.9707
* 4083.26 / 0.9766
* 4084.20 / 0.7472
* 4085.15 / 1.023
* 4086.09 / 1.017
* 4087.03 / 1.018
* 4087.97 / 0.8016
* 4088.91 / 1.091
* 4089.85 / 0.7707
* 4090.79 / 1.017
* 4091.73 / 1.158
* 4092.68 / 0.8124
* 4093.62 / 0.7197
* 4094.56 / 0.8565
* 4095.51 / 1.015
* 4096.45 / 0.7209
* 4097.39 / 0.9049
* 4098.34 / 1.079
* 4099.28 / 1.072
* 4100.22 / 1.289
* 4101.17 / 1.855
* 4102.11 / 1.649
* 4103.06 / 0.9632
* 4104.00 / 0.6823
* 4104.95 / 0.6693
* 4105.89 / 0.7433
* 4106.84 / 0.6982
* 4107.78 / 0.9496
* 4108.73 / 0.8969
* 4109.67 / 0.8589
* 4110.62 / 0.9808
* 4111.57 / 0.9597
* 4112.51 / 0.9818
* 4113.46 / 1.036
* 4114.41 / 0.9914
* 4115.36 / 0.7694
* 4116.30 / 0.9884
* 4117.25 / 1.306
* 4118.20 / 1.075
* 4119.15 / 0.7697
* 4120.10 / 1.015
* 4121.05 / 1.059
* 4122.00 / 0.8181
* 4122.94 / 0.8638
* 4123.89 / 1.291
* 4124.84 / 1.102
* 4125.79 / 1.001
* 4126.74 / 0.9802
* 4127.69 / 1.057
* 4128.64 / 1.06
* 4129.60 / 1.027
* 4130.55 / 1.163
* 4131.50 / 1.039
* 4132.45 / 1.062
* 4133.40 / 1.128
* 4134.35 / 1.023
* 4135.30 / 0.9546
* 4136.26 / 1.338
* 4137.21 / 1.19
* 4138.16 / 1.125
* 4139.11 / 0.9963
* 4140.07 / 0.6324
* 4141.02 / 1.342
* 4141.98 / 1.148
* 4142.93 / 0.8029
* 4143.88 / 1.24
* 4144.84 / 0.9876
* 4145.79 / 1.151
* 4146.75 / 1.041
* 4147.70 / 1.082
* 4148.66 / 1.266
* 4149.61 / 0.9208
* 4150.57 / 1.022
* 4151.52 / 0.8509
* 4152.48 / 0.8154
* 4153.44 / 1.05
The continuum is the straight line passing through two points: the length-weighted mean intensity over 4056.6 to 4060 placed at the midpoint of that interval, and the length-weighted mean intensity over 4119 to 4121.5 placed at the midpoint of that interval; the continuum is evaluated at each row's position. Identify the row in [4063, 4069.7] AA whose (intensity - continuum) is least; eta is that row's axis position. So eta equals 4066.38 AA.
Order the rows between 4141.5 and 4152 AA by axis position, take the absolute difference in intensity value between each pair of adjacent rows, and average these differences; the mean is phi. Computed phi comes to 0.215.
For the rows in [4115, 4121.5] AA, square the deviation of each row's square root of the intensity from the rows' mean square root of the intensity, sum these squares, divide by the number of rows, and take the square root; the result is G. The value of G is 0.09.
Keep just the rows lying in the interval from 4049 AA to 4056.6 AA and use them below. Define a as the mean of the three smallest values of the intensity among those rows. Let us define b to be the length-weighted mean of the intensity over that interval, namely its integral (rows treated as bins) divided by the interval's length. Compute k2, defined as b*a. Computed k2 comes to 1.17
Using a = 0.99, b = 1.18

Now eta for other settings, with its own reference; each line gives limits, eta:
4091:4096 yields 4093.62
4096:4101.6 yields 4096.45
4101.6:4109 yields 4104.95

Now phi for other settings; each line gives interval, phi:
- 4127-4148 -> 0.186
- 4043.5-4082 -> 0.214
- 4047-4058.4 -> 0.198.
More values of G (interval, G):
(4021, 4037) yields 0.06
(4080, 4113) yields 0.12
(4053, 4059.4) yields 0.10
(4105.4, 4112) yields 0.06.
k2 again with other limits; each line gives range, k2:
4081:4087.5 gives 0.87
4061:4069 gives 1.03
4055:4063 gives 1.14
